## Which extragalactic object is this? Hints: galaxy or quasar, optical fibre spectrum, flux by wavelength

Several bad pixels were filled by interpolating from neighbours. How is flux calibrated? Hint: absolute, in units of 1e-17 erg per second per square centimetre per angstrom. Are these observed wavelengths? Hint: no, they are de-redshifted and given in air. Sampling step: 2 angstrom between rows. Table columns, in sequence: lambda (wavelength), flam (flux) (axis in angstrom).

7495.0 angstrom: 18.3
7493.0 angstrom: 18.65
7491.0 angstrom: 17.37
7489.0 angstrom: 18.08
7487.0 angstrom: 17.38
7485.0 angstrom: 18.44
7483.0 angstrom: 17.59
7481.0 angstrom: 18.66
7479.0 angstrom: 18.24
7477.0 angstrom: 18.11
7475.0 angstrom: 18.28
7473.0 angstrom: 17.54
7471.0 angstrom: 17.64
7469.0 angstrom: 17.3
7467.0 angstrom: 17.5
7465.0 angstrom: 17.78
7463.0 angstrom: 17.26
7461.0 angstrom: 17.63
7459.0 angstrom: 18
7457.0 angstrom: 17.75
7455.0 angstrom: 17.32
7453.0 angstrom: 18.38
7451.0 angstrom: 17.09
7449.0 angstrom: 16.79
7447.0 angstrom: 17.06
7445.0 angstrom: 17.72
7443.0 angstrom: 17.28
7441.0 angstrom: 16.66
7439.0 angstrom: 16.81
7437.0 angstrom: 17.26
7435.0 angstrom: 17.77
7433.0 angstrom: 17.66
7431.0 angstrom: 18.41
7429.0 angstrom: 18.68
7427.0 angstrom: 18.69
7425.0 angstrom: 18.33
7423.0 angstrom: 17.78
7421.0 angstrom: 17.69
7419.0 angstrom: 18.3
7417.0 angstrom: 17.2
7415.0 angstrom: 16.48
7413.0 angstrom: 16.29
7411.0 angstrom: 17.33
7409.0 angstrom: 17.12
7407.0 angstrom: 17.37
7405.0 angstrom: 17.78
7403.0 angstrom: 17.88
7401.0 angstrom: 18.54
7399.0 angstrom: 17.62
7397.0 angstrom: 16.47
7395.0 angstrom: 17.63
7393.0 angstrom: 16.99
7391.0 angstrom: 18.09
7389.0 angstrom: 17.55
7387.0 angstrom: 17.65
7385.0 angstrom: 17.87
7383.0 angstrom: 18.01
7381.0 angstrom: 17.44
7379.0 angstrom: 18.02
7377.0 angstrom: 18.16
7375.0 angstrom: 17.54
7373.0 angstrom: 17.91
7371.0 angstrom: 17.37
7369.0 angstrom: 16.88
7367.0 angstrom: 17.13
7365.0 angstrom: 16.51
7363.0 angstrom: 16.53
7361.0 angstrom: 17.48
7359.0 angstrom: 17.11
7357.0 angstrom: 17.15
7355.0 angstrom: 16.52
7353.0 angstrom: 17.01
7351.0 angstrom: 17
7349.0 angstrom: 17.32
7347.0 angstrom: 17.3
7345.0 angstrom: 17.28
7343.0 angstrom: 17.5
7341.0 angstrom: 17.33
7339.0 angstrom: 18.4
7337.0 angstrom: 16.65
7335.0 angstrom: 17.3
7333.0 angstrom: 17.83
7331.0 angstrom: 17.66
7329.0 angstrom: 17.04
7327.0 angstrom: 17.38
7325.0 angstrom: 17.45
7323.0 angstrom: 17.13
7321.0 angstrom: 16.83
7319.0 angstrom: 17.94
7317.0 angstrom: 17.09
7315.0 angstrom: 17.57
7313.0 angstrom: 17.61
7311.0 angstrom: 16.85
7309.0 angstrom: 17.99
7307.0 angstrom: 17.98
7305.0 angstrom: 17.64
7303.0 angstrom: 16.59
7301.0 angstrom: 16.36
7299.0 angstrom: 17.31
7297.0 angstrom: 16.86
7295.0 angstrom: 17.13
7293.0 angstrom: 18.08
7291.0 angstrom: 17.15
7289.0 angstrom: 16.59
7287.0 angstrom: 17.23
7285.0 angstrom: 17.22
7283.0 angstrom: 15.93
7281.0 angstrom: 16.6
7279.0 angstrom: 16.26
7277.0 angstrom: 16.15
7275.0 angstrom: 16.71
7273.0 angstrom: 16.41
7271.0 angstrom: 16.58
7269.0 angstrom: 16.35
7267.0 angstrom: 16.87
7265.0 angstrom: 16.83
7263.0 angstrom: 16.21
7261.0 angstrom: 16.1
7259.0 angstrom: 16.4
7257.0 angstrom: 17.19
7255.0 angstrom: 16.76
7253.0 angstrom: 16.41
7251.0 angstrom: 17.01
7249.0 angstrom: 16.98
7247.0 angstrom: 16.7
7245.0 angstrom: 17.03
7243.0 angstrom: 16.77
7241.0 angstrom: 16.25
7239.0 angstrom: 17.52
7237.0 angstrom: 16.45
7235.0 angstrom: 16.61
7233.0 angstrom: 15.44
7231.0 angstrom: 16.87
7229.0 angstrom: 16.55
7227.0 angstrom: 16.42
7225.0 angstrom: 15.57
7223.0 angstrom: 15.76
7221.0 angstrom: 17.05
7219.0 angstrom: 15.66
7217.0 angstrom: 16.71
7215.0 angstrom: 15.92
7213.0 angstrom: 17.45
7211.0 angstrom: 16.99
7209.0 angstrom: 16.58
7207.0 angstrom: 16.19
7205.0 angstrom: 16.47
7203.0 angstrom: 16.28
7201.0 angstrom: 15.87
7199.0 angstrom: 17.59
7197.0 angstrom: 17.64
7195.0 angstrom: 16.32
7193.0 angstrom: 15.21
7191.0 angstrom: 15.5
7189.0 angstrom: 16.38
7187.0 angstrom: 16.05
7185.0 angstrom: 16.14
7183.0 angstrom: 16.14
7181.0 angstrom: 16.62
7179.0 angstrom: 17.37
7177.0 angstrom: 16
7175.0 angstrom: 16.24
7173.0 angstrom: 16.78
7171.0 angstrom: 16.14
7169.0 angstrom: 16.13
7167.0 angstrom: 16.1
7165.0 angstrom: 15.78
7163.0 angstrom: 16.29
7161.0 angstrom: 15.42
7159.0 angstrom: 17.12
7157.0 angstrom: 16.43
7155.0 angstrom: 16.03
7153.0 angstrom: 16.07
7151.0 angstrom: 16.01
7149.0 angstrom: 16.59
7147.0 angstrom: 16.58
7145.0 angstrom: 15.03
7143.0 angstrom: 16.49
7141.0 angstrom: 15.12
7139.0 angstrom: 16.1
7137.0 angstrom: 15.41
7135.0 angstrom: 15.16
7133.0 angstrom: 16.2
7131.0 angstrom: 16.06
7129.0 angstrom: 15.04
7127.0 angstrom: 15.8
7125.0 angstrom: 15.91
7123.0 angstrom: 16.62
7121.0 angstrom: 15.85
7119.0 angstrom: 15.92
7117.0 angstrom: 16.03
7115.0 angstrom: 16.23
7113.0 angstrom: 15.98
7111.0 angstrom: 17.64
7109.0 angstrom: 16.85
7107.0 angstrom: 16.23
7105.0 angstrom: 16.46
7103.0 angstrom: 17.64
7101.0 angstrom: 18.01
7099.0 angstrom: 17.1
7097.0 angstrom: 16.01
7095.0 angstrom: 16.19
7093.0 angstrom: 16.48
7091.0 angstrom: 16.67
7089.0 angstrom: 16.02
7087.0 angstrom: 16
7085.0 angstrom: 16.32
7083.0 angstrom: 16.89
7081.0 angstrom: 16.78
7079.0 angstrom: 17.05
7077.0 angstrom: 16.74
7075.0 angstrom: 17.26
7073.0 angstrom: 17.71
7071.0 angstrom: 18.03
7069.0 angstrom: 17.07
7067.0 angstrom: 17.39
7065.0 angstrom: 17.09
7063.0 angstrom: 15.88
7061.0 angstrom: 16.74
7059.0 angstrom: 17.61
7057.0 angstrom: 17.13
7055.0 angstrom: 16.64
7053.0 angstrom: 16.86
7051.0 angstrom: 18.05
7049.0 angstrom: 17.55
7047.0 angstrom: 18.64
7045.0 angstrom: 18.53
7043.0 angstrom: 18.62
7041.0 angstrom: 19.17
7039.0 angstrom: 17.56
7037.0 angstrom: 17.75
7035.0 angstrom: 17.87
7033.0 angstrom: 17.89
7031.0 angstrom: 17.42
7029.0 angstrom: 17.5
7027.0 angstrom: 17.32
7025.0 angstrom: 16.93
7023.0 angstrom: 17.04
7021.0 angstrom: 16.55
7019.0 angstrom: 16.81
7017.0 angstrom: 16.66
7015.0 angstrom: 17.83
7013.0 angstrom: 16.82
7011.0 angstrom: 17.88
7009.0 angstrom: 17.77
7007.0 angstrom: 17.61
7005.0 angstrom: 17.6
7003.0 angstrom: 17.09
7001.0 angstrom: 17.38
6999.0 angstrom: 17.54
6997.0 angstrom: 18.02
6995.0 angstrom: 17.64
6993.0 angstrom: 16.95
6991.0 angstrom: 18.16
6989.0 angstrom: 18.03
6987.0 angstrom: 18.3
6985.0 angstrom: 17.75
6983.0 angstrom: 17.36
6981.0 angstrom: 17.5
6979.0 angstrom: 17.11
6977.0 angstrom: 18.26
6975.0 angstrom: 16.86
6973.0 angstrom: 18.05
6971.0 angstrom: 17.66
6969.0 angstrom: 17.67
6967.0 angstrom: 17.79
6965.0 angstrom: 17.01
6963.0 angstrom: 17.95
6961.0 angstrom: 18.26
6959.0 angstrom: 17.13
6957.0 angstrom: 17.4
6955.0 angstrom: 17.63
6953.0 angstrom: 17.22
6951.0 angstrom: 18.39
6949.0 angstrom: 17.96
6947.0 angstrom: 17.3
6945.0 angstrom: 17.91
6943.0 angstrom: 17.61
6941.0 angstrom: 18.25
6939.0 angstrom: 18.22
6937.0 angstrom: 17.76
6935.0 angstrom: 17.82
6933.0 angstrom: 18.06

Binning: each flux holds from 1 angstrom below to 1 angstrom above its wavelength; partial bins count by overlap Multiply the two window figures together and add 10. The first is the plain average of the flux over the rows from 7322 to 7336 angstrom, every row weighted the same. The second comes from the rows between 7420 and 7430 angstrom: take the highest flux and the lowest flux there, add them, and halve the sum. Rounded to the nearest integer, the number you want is 326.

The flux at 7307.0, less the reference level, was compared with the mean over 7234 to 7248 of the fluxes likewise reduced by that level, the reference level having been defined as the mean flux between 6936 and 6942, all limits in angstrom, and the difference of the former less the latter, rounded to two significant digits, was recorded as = 1.2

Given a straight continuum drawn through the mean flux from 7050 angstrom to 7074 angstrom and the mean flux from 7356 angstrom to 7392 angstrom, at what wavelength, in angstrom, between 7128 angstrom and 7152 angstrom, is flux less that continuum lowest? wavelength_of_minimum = 7145.0 angstrom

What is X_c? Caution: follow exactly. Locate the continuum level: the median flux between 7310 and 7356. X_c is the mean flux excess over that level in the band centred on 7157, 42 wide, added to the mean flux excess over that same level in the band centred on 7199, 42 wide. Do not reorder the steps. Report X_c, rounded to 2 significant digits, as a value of -2.1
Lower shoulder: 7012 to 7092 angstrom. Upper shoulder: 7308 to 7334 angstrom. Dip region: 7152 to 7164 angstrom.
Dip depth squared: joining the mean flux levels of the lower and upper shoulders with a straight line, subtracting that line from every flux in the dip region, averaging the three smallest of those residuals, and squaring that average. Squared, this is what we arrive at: 2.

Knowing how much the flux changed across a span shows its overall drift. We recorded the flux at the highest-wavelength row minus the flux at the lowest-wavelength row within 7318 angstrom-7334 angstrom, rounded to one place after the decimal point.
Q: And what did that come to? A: -0.1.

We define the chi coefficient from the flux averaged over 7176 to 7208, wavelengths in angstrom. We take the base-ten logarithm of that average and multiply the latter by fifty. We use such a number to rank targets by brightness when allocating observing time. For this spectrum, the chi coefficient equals 60.7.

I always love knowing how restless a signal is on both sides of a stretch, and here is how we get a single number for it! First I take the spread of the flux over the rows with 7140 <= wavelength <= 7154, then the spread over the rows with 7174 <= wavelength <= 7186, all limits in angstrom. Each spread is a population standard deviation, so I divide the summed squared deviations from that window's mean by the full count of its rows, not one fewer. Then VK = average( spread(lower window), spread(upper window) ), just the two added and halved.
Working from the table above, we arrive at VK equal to 0.54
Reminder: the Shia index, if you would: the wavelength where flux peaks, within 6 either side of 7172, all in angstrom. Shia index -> 7173.0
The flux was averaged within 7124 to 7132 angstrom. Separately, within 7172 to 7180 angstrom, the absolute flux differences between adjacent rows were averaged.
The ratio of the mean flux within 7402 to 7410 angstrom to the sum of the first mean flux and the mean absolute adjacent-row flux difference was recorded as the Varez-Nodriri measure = 1.07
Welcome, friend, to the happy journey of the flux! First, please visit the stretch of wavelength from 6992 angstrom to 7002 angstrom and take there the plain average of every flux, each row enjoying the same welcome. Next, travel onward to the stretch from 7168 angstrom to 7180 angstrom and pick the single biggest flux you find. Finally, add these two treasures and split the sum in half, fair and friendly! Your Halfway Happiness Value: 17.4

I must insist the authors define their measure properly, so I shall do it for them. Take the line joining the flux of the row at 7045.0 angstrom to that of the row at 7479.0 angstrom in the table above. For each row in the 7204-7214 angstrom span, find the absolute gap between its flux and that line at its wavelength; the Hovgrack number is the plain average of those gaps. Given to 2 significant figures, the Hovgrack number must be 1.7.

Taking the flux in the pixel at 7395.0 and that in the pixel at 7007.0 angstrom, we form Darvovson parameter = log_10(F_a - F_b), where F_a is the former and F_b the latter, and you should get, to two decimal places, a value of -1.70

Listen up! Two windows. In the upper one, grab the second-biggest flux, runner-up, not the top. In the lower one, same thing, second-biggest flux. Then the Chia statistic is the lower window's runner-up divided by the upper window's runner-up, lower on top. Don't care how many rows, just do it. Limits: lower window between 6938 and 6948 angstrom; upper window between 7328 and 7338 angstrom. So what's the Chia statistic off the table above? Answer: 1.032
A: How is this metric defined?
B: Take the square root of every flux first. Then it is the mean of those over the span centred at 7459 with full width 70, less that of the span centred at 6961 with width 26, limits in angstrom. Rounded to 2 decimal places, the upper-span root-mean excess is 0.01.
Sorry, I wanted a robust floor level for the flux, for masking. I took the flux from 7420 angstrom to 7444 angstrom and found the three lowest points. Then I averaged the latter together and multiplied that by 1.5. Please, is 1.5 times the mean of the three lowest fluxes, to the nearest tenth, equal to 25.4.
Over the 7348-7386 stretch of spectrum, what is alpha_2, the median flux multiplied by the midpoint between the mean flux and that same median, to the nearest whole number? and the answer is 300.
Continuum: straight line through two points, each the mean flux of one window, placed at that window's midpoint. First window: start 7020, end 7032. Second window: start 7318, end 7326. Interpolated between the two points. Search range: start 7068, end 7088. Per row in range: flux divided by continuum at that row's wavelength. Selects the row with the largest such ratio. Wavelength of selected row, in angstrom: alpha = 7071.0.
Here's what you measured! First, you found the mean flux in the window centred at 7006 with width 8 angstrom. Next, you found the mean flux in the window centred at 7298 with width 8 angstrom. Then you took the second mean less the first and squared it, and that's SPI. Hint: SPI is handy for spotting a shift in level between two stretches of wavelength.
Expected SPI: 0.4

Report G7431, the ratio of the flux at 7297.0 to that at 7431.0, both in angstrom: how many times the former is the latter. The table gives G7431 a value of 0.916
